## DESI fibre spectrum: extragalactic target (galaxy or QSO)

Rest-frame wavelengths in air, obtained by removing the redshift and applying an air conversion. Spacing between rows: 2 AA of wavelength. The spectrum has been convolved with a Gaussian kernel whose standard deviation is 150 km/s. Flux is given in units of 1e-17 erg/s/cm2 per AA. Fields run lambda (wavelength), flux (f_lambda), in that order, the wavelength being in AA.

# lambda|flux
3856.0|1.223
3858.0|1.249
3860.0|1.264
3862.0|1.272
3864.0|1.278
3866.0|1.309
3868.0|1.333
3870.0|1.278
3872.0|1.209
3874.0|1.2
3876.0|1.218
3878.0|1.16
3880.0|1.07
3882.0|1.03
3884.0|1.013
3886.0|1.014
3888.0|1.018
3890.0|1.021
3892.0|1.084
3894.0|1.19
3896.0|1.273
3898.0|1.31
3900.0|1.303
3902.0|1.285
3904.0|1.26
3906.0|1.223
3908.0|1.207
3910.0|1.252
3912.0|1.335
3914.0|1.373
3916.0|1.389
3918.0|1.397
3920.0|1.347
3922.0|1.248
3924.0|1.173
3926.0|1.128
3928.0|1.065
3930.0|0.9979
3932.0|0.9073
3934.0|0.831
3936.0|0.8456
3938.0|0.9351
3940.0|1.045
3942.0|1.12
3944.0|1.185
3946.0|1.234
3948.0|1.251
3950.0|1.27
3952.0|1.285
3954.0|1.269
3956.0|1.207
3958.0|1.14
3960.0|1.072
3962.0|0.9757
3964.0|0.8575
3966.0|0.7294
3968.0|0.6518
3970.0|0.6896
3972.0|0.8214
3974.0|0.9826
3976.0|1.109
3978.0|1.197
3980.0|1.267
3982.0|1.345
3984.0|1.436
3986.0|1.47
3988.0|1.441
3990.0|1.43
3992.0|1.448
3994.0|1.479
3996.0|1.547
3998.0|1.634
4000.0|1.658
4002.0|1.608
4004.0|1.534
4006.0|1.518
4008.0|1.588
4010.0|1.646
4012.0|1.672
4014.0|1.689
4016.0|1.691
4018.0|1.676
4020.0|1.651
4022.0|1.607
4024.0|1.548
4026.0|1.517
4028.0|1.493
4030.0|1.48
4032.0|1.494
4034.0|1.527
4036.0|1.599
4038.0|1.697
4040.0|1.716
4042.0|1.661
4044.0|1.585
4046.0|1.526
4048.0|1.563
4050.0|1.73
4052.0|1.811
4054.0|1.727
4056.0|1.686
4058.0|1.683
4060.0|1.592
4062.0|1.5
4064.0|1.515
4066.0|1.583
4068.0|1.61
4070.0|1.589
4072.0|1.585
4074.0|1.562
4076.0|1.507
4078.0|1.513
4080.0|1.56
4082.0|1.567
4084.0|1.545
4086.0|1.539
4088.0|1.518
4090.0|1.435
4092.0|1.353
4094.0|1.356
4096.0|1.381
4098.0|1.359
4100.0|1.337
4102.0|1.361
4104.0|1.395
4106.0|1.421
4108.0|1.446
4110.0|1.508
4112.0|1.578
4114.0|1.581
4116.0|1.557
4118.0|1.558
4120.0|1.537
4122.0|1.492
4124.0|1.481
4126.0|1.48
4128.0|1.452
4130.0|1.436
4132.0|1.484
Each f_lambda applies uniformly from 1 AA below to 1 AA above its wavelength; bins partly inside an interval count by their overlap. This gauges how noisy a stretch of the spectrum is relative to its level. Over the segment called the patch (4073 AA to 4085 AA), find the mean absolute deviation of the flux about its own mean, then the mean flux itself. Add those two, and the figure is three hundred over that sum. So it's 192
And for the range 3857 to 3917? 230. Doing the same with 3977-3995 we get 204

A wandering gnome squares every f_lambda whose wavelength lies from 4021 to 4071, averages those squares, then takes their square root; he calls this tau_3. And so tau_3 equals 1.60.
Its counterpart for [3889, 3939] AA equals 1.19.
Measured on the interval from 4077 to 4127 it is 1.48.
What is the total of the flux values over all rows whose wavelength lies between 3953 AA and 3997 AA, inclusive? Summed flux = 26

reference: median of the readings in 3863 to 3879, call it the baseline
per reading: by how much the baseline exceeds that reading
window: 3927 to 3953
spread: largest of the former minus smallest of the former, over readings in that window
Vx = 0.45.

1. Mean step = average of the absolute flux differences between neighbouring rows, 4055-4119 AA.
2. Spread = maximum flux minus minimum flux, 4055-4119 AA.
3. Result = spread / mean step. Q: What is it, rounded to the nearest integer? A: 11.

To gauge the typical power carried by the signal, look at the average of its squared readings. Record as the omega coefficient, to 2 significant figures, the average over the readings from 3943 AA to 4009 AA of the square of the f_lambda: 1.6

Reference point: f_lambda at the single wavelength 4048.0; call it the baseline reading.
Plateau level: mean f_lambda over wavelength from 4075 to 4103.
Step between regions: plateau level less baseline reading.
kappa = -0.11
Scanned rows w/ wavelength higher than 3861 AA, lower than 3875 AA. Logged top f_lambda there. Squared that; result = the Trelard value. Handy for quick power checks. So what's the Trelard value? 1.8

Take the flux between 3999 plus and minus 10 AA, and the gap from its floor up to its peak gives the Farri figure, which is 0.228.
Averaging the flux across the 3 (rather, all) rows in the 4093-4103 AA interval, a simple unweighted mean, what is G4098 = 1.36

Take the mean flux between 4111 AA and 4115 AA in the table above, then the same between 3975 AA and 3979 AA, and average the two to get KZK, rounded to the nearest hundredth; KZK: 1.37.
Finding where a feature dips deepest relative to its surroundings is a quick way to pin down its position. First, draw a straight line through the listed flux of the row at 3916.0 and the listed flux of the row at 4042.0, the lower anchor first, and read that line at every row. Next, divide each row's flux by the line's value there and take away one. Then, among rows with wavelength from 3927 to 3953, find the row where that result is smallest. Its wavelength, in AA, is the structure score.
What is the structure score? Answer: 3934.0 AA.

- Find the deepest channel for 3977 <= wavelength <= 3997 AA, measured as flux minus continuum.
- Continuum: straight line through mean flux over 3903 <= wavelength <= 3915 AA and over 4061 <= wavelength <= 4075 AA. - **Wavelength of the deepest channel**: 3978.0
